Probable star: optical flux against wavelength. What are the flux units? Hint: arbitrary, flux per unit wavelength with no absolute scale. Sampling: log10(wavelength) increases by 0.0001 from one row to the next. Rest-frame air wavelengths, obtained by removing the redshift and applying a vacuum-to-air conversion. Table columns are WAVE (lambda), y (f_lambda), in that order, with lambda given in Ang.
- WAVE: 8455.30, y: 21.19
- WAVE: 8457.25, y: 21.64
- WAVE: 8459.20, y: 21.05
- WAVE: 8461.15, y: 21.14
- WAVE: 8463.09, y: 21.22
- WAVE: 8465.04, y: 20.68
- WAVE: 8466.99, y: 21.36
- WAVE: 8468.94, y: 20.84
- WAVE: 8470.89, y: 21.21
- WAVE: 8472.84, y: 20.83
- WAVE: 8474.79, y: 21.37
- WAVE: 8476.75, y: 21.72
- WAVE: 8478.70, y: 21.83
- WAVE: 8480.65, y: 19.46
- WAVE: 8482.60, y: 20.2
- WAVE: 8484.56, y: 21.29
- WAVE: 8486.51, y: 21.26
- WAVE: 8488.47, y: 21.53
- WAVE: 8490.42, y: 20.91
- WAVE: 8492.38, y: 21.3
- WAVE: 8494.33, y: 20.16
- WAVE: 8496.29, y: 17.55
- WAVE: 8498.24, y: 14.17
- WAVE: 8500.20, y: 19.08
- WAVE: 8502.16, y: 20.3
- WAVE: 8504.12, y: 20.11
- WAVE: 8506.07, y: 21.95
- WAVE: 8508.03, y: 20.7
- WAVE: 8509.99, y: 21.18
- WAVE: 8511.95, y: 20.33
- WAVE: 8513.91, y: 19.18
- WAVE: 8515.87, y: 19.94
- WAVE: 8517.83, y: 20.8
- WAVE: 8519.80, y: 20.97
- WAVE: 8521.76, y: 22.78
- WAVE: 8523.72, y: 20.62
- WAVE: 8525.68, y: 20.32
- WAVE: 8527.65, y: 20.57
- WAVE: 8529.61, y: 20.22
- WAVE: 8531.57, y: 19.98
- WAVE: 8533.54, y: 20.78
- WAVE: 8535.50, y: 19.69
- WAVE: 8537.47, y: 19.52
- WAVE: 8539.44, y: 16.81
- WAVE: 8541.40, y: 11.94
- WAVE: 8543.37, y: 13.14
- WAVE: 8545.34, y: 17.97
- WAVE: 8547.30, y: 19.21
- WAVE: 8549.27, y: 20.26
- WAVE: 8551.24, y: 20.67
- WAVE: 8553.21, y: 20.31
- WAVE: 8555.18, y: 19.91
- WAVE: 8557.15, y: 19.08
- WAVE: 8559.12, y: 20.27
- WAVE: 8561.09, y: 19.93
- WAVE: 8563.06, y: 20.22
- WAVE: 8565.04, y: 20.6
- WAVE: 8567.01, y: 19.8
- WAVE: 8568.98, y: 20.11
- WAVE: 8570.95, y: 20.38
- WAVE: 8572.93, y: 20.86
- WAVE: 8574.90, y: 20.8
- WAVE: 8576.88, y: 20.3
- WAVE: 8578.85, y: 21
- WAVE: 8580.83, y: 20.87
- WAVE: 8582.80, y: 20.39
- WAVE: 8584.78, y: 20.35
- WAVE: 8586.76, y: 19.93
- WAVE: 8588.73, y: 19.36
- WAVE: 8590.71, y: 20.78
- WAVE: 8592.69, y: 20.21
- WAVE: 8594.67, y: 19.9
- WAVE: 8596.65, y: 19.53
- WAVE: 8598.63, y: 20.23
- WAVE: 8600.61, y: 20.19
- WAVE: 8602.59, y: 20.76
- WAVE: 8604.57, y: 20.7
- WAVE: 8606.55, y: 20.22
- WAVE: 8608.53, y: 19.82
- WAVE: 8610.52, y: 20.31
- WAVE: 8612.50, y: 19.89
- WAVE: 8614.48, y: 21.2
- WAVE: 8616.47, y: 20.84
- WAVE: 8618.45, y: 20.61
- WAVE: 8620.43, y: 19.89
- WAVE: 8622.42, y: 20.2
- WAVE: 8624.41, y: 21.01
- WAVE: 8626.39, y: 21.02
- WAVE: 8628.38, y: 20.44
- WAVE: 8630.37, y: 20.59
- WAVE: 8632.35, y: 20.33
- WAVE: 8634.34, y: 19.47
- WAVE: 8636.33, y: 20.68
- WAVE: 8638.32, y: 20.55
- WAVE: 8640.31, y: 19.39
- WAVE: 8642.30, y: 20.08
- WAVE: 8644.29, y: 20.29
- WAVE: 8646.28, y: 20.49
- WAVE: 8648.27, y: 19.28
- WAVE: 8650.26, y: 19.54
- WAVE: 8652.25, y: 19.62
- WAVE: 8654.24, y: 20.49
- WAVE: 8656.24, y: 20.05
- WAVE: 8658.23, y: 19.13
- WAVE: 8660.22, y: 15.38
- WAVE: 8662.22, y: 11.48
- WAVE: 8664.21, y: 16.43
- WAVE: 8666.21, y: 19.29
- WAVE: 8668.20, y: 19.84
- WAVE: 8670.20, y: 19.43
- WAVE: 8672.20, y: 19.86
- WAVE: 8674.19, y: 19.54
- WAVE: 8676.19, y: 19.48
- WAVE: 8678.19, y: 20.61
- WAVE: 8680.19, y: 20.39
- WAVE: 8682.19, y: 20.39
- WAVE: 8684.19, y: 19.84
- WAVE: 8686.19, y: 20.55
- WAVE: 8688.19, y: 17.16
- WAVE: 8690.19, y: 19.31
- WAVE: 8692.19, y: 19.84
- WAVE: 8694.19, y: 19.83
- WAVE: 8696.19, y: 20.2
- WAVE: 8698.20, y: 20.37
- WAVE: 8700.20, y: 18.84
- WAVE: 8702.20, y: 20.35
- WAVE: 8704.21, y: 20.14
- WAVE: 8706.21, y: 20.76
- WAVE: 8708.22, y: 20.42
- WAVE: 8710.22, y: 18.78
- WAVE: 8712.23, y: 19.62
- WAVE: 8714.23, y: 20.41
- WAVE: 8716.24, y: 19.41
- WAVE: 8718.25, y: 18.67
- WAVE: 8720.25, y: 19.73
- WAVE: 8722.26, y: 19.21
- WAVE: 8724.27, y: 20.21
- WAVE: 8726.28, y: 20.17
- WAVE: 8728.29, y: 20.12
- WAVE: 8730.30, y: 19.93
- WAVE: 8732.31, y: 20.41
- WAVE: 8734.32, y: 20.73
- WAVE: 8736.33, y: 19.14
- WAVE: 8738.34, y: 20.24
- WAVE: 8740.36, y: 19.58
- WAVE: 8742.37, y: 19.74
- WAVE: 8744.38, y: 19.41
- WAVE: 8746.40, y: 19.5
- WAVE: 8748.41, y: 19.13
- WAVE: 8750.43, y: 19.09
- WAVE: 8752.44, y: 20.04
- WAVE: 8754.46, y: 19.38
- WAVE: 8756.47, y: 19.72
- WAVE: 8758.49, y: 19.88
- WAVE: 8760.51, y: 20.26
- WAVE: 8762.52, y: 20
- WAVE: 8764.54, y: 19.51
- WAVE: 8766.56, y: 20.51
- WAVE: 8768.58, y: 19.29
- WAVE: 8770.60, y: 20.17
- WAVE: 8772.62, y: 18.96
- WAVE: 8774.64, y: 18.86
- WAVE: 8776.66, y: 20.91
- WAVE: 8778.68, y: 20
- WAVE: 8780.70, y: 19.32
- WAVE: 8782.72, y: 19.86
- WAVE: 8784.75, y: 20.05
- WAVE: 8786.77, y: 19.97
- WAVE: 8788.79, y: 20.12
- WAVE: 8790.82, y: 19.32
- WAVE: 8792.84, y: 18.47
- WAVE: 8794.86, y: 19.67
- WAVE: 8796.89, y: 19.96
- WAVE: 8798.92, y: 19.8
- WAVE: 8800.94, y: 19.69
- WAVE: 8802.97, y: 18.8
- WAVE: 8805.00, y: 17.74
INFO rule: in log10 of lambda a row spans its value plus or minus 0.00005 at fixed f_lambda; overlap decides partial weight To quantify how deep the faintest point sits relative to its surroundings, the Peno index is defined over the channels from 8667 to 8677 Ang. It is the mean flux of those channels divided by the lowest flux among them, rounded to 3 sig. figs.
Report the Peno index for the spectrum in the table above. 1.01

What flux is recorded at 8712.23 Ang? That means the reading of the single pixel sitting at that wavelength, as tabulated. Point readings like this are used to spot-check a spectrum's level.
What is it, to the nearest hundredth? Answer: 19.62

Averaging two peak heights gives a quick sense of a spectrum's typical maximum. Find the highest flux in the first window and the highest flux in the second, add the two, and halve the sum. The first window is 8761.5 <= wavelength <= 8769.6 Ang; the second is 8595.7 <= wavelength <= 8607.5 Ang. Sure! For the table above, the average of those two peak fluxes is 20.6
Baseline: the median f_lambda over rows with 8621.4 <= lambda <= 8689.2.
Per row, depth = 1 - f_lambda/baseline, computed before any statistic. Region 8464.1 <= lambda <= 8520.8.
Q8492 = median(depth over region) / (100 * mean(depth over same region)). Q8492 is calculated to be 0.019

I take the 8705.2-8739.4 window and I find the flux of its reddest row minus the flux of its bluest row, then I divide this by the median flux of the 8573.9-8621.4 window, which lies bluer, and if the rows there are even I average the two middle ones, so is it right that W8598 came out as -0.03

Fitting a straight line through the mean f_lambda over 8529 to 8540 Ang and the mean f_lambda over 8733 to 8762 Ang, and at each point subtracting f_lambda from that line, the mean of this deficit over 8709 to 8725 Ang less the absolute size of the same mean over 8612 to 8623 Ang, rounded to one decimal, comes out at -0.7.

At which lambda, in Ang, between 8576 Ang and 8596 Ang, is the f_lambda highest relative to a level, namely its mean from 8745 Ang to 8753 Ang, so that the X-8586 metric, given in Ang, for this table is 8578.85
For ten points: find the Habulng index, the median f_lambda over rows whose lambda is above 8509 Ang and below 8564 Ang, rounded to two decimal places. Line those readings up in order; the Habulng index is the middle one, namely 20.22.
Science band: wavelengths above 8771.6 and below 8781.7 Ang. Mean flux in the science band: 19.6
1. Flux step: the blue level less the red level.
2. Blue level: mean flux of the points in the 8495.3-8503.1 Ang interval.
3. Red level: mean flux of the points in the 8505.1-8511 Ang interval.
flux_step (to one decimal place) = -3.5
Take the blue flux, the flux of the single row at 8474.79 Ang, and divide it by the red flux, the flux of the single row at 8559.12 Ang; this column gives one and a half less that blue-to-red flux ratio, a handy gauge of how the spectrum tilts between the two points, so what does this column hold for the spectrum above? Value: 0.45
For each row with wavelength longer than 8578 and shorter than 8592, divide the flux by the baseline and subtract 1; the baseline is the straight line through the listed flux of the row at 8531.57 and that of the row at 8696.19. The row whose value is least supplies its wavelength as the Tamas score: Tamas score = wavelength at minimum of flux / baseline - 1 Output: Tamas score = 8588.73 Ang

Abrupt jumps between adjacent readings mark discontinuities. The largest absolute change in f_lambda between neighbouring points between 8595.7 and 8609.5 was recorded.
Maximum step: 0.70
